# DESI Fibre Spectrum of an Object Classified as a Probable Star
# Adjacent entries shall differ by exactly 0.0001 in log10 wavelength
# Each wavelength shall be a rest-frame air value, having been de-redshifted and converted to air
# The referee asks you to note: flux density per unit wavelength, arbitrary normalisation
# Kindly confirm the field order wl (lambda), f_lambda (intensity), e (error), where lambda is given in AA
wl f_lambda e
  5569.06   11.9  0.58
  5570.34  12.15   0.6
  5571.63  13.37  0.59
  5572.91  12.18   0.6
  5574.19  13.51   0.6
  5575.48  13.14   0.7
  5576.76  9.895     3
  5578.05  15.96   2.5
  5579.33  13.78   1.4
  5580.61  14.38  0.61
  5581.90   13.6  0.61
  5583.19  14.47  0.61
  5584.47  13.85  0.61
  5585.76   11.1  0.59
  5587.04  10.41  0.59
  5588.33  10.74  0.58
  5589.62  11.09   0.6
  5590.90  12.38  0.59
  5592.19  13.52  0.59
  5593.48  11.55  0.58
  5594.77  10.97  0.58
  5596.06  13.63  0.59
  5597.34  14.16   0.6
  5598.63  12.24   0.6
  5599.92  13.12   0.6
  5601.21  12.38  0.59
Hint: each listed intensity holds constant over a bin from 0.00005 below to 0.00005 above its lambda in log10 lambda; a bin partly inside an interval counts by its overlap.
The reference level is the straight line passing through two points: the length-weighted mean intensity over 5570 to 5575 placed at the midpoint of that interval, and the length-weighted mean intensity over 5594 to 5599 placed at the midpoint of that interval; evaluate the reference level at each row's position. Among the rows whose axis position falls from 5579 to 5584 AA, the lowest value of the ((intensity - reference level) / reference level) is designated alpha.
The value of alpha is 0.06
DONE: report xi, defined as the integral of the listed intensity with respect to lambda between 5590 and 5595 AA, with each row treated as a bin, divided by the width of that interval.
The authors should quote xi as 12.1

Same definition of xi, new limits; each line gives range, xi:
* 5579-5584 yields 14.1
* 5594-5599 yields 12.8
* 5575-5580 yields 13.2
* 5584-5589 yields 11.4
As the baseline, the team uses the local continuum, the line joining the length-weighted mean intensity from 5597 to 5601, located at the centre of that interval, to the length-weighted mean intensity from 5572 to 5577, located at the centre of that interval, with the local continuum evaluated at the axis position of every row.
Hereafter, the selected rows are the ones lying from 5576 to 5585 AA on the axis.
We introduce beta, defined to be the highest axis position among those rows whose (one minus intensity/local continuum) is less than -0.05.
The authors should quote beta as 5584.47 AA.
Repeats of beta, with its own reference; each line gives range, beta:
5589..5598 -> 5597.34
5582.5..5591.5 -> 5584.47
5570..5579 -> 5578.05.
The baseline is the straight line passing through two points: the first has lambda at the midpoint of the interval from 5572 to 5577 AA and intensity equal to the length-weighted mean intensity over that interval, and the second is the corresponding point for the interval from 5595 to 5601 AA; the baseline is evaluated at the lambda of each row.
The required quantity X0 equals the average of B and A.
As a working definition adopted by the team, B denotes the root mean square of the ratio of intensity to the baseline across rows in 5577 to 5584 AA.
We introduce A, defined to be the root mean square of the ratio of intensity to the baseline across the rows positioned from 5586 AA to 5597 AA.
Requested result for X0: 1.03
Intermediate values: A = 0.92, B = 1.15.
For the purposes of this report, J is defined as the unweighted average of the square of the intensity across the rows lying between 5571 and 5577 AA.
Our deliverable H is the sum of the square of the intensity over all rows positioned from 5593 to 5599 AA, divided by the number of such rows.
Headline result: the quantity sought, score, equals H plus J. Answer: 314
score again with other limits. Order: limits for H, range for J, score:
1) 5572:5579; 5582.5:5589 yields 321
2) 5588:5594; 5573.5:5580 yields 321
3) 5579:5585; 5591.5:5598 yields 361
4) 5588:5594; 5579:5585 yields 338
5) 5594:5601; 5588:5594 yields 307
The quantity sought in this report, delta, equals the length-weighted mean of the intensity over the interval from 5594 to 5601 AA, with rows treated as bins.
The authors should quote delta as 12.8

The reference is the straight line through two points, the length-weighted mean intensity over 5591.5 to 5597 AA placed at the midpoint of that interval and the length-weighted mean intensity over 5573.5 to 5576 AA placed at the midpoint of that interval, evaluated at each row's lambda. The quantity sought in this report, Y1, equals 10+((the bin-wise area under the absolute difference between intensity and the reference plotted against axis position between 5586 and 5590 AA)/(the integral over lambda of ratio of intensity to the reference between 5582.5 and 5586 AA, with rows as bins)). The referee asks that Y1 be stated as 12.2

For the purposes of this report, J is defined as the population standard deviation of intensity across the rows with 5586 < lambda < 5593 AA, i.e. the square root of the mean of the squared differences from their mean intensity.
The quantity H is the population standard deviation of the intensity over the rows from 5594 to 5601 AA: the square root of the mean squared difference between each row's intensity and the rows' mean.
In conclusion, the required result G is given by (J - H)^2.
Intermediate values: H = 1.12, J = 1.16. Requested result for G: 0.00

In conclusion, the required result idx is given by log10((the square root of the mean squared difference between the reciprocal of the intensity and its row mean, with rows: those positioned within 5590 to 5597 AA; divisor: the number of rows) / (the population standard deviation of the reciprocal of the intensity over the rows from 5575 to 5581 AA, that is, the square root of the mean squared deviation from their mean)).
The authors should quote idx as -0.3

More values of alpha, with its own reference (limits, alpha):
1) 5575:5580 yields -0.23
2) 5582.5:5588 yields -0.19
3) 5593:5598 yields -0.14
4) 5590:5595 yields -0.14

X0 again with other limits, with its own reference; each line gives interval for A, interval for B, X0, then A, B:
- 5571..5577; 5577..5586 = 1.05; 1.01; 1.10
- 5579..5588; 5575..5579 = 1.05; 1.04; 1.06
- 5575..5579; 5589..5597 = 1.00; 1.06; 0.95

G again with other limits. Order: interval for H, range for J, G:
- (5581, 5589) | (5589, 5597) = 0.32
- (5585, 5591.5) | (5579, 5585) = 0.10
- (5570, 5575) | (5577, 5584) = 0.04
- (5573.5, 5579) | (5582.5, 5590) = 0.32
